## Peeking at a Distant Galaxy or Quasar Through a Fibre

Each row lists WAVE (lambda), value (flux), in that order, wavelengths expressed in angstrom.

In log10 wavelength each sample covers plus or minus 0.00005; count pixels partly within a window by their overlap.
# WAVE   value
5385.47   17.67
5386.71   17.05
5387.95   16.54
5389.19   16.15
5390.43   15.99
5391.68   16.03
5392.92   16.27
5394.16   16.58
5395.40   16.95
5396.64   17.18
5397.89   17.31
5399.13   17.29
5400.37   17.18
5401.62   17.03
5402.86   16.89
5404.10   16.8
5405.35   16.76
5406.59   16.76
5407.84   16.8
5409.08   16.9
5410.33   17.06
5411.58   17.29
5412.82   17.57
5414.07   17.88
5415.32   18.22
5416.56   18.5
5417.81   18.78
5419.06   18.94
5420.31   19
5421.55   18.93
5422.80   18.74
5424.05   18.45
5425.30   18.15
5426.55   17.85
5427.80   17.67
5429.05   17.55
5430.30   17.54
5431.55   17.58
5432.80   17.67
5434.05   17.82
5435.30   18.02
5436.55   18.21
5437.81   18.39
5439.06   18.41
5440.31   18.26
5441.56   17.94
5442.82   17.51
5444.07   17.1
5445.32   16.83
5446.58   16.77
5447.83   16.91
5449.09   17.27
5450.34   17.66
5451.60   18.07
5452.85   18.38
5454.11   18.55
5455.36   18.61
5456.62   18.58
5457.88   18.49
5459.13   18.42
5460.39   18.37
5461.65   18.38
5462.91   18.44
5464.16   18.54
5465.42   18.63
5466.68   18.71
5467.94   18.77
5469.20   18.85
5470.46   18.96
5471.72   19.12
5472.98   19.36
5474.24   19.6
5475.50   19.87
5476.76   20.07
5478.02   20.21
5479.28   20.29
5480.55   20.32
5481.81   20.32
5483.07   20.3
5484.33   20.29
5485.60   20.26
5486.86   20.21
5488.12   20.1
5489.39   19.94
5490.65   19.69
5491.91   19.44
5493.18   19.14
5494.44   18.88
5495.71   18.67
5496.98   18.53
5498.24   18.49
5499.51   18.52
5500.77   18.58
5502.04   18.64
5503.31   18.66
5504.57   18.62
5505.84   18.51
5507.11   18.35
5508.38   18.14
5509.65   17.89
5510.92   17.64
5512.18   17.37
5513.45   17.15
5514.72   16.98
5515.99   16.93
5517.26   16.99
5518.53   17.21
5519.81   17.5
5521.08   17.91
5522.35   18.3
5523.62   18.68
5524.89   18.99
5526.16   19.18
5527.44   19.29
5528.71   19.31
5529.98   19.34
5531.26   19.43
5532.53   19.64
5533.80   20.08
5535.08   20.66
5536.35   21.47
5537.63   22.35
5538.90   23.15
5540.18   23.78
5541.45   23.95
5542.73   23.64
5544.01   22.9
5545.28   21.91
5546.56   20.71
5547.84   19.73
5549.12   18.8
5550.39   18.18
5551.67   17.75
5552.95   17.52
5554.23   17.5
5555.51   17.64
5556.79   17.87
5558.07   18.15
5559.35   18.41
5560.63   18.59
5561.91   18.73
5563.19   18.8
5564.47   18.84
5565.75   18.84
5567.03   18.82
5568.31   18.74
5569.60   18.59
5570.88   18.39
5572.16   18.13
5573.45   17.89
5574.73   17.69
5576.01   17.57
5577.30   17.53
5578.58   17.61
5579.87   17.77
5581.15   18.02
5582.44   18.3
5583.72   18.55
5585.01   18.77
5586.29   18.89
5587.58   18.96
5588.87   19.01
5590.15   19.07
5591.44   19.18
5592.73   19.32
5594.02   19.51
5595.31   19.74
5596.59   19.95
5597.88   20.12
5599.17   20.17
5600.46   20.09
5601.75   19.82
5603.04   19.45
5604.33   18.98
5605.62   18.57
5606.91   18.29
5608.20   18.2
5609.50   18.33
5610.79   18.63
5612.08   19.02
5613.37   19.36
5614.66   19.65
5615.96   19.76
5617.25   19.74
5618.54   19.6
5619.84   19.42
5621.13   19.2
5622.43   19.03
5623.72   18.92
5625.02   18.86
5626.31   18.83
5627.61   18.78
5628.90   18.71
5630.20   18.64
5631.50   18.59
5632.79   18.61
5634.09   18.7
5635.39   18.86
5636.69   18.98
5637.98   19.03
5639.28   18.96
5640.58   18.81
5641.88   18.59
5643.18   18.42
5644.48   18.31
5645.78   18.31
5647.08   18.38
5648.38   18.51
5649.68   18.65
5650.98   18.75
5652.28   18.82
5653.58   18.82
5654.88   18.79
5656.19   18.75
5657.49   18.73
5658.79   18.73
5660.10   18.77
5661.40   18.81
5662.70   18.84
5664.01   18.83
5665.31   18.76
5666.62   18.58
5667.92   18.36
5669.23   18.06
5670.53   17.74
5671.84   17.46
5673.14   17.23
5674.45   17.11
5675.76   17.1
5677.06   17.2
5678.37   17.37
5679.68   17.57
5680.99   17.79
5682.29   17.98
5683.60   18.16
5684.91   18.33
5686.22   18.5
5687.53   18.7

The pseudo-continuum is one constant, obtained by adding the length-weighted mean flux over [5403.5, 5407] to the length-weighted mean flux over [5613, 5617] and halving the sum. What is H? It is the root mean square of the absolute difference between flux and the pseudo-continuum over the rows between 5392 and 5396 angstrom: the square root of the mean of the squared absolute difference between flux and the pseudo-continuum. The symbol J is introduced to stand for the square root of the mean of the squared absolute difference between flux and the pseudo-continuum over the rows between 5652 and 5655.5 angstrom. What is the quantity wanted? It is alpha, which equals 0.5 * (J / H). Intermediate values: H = 1.6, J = 0.6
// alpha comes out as 0.19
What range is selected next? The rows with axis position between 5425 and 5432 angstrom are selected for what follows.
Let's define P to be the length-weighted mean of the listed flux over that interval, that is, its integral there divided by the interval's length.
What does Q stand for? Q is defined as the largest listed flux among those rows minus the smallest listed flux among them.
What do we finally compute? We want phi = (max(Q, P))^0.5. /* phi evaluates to 4.21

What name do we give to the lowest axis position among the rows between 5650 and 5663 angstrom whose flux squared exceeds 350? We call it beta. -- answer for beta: 5650.98 angstrom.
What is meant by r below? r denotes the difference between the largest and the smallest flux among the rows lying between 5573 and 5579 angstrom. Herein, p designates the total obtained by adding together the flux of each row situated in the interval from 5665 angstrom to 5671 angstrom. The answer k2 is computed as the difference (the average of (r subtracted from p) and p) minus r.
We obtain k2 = 91.0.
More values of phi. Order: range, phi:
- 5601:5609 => 4.34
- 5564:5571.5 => 4.32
